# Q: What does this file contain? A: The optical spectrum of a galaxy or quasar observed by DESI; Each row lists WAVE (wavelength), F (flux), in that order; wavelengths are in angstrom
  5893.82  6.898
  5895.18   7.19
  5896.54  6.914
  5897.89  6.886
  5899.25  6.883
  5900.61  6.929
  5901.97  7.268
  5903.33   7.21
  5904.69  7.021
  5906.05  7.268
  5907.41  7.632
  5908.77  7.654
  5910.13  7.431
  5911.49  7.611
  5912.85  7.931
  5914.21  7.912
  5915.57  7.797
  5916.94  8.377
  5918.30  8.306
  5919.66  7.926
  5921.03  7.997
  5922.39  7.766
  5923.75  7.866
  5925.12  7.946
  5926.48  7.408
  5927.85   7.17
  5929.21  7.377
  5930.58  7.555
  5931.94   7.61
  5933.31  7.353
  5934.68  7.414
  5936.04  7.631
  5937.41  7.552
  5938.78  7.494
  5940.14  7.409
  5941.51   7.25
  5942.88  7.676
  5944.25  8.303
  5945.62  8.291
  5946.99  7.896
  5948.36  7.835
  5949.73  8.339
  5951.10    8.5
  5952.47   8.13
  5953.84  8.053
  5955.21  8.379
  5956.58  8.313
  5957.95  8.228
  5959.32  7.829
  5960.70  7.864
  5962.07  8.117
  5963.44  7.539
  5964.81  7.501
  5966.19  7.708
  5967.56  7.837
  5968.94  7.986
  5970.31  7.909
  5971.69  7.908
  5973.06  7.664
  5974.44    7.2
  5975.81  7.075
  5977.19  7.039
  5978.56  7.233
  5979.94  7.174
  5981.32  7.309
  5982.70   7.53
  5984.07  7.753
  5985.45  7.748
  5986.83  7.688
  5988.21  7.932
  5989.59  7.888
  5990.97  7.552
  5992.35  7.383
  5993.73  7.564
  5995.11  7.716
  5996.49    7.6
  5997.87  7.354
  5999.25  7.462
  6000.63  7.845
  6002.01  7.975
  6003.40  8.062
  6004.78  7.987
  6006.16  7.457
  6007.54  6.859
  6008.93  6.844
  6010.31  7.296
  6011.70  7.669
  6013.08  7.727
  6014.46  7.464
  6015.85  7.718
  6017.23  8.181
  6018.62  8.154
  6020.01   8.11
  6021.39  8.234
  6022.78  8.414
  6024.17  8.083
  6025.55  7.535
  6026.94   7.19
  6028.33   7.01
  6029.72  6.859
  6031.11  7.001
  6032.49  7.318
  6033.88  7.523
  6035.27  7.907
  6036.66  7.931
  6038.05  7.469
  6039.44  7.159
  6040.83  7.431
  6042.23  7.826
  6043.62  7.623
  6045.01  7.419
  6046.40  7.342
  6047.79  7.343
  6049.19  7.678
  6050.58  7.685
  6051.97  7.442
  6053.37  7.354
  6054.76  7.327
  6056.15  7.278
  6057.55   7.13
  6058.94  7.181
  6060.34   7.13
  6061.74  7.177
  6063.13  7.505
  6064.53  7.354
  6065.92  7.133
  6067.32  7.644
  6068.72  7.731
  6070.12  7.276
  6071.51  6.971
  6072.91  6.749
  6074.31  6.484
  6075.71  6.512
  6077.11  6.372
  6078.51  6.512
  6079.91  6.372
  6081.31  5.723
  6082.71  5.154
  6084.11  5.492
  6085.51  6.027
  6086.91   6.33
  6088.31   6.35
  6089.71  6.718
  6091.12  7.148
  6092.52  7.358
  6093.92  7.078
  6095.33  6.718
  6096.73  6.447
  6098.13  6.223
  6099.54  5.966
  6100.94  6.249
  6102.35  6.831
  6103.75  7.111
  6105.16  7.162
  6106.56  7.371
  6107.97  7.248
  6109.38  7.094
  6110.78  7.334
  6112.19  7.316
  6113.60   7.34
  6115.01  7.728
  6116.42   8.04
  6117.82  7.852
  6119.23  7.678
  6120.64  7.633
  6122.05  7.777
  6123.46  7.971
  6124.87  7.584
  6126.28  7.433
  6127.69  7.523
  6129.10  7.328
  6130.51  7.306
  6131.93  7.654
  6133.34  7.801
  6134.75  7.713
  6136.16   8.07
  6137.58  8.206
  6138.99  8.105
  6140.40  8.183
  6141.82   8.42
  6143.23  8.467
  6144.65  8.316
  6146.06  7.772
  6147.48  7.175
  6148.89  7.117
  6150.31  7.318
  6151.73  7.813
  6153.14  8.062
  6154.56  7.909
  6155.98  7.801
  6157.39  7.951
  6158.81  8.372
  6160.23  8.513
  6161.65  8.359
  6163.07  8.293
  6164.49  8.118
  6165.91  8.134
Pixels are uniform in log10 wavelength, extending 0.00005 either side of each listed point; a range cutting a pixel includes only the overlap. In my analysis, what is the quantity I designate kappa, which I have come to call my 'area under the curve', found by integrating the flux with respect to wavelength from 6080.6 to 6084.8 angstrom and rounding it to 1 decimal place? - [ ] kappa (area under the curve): 22.9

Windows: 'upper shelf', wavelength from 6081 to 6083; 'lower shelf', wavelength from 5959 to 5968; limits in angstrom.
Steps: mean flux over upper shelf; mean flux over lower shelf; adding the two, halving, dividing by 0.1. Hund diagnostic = 66.0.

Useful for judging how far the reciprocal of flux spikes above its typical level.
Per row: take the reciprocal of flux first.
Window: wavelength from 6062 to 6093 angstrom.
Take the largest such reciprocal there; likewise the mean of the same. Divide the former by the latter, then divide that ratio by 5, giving 0.256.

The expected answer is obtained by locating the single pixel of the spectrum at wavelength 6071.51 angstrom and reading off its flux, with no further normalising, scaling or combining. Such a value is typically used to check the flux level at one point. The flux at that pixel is 6.971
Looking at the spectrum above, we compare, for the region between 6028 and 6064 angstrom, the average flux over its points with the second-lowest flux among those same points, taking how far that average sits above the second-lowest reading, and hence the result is 0.39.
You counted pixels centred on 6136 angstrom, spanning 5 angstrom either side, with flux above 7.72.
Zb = 5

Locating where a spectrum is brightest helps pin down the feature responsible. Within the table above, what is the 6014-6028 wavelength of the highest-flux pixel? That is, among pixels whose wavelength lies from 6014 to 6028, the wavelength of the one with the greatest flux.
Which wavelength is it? 6022.78 angstrom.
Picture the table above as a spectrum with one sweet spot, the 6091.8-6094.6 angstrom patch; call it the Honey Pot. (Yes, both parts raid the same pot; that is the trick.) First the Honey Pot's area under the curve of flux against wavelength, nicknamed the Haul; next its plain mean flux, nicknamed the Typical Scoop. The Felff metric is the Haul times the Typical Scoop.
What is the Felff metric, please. 146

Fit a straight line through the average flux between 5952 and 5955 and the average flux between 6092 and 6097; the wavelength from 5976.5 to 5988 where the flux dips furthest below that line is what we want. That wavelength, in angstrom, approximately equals 5977.19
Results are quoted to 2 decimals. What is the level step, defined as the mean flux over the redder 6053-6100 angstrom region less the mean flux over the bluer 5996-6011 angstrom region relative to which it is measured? -0.76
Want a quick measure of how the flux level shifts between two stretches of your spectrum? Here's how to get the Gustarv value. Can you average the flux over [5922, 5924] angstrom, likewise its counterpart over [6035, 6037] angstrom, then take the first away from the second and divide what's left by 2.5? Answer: 0.04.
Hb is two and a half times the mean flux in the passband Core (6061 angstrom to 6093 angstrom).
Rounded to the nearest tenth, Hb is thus 16.7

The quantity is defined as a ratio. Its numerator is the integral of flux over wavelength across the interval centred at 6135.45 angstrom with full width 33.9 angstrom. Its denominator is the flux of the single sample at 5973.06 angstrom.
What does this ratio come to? 34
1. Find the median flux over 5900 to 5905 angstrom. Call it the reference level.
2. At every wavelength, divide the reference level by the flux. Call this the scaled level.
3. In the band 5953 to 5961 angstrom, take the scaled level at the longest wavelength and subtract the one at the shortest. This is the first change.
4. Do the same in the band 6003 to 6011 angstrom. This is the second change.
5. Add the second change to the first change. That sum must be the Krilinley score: 0.114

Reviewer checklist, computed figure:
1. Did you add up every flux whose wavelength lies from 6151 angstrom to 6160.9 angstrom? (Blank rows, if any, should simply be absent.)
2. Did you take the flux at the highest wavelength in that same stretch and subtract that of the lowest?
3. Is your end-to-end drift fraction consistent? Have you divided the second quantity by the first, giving 0.012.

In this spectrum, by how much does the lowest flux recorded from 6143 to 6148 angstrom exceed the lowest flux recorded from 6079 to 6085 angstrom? 2.0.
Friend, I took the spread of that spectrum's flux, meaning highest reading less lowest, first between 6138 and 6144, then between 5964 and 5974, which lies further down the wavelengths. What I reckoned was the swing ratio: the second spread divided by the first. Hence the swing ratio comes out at 1.3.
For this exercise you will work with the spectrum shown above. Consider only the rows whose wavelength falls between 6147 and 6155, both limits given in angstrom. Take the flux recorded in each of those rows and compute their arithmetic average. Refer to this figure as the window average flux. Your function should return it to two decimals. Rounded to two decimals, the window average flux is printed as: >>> 7.57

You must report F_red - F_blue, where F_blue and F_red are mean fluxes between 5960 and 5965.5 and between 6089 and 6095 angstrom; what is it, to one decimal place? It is -0.7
